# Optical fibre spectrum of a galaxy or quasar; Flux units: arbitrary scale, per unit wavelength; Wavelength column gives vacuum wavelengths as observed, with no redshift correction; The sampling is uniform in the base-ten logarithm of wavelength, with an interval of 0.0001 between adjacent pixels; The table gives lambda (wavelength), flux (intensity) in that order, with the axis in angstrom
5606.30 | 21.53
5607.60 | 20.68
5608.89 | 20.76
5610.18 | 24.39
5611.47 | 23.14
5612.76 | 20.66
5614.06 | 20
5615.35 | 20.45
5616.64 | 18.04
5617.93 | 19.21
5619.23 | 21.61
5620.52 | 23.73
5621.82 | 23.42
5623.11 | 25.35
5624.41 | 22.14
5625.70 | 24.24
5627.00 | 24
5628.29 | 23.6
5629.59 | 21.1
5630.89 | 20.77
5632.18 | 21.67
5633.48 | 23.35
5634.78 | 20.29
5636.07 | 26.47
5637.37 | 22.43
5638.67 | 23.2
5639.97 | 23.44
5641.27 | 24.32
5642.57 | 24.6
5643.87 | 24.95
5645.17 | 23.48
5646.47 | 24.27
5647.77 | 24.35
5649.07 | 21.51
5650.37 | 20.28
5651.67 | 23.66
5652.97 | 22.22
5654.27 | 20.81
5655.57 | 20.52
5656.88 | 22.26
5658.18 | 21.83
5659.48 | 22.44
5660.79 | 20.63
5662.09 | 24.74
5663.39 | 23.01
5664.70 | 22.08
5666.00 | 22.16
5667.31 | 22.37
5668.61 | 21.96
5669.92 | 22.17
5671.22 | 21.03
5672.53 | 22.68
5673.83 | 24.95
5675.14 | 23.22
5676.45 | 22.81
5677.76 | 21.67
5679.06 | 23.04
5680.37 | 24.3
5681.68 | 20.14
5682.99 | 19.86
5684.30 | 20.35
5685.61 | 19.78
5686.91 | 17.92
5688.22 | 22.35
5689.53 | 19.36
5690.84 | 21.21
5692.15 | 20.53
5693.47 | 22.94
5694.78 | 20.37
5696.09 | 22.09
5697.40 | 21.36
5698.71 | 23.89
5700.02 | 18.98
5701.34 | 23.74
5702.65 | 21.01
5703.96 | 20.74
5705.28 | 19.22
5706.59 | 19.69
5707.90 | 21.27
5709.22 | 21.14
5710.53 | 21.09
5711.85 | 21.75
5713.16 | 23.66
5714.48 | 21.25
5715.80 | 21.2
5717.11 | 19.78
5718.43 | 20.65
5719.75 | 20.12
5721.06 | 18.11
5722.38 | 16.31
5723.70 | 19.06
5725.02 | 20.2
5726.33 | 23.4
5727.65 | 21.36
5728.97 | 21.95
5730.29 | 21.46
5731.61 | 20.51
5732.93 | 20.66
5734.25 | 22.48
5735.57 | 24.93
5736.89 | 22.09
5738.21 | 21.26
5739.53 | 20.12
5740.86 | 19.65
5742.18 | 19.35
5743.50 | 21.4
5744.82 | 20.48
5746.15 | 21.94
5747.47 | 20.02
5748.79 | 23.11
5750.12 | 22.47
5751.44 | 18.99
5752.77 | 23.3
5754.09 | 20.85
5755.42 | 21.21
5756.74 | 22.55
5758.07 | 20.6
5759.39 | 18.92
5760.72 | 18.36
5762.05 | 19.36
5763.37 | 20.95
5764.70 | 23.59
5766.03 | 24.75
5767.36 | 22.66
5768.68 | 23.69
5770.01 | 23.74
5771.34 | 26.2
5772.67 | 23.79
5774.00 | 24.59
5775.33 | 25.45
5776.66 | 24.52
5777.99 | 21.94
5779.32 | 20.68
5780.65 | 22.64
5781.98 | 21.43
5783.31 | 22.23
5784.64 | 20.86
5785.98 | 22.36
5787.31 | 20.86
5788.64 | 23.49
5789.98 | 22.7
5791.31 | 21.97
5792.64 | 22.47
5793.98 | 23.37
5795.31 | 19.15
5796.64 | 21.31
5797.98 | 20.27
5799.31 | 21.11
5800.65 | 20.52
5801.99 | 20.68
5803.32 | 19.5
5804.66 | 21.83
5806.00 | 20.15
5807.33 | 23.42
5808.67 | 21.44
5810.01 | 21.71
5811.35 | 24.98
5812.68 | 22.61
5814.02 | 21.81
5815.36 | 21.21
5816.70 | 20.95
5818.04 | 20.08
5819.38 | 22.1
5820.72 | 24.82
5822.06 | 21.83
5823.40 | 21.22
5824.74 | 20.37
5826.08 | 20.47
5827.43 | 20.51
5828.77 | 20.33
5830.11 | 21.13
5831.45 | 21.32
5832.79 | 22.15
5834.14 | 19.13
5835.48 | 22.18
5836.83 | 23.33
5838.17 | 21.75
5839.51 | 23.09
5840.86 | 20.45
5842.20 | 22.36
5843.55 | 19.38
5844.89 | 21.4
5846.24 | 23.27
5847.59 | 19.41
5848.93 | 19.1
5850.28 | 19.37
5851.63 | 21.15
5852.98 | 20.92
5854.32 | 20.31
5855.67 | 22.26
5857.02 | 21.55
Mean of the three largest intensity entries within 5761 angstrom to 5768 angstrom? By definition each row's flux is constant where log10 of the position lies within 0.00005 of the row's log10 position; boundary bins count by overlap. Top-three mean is 23.7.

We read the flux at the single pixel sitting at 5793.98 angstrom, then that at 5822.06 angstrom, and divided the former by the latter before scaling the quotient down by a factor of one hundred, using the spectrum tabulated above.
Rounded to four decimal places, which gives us 0.0107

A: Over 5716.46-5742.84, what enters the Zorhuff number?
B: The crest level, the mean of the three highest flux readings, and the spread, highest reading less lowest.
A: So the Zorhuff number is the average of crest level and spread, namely 16.1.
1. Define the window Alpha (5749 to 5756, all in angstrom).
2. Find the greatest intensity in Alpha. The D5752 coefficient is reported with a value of 23.3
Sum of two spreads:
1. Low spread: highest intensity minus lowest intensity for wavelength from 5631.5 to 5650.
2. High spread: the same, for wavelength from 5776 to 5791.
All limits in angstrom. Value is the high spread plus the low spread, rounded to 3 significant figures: 10.0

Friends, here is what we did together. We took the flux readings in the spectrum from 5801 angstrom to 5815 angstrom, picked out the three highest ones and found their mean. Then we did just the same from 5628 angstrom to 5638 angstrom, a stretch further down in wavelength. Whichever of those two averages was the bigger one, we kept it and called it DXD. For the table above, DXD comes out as 24.5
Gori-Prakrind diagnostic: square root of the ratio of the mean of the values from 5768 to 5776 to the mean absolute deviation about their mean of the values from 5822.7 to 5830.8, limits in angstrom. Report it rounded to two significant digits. 8.6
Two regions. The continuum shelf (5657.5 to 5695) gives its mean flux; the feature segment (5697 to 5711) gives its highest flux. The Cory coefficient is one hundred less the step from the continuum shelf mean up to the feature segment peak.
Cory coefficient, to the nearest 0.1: 97.9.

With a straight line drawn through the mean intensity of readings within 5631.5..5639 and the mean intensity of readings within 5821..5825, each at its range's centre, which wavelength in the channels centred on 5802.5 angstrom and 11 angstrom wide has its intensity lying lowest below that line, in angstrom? 5803.32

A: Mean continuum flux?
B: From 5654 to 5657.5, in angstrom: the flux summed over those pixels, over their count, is 21.2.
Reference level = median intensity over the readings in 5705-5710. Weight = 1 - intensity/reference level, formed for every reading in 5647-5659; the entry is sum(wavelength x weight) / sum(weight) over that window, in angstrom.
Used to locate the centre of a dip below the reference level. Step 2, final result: 5652.0 angstrom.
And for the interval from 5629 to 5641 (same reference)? 5636.2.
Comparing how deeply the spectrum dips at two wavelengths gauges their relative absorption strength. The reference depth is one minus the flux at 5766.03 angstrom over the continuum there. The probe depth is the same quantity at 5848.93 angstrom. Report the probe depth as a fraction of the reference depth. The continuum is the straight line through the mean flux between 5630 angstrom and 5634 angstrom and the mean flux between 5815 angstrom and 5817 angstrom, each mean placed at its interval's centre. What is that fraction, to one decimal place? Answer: -0.5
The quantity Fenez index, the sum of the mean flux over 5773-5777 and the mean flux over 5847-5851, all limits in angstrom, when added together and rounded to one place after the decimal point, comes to 44.1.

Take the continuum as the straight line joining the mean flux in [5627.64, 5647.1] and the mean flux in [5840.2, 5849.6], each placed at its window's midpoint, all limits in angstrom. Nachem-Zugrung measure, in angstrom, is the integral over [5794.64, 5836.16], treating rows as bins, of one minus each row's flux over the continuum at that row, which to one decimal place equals -0.4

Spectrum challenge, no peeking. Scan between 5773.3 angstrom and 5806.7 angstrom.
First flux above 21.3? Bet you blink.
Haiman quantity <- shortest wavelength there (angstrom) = 5774.00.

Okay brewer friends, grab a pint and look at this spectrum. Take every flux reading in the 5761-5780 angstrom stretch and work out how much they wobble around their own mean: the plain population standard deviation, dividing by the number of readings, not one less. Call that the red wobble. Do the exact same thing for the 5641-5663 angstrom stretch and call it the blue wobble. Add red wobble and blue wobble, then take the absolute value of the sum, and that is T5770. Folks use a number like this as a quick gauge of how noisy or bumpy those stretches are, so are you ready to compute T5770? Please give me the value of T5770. 3.47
